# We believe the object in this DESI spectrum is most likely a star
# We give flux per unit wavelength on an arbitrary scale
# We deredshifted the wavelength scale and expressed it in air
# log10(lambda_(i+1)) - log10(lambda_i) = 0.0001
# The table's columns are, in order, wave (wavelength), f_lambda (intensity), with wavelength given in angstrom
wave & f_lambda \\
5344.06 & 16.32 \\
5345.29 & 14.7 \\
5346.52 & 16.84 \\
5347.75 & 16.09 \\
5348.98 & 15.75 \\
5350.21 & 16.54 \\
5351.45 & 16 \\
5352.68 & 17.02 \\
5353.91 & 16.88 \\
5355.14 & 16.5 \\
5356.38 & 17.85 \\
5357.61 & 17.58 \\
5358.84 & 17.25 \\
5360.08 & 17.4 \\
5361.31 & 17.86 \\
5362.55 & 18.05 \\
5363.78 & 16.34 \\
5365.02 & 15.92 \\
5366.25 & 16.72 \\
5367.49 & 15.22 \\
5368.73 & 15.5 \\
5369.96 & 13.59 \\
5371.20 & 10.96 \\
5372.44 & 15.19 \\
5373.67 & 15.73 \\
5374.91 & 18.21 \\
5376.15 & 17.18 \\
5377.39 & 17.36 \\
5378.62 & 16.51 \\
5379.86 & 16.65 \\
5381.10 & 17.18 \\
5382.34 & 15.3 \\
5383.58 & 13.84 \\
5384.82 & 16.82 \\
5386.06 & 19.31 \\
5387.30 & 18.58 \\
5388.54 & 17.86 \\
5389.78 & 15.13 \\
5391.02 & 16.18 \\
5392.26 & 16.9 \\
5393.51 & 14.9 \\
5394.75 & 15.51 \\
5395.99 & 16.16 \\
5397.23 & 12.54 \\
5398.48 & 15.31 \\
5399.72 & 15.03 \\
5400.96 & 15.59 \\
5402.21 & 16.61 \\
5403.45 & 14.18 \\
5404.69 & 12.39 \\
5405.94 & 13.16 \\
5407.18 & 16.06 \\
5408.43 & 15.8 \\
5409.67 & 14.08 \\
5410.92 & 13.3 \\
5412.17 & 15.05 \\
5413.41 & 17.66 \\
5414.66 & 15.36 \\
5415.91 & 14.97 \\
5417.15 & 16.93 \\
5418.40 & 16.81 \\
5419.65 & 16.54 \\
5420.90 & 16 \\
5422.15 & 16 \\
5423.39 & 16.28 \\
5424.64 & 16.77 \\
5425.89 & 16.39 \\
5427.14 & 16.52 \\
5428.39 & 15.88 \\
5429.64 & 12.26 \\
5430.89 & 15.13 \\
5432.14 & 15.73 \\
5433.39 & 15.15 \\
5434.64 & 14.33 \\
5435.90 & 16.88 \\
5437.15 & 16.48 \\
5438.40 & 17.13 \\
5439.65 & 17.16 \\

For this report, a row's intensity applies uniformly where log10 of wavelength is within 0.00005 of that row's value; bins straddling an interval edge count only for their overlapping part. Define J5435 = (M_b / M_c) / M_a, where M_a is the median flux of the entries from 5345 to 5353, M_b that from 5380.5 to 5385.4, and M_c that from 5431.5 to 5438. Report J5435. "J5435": 0.0635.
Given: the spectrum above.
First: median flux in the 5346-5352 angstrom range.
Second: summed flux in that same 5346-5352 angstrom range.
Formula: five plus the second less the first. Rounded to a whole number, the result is 70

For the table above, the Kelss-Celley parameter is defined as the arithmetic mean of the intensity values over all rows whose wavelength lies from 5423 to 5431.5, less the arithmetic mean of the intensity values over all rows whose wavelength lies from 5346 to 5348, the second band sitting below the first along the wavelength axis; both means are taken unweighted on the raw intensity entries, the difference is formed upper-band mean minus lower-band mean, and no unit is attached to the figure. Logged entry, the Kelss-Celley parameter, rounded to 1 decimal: -0.9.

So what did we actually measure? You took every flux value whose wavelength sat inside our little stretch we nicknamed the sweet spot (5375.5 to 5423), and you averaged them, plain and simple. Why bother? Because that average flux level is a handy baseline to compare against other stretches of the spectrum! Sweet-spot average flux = 15.8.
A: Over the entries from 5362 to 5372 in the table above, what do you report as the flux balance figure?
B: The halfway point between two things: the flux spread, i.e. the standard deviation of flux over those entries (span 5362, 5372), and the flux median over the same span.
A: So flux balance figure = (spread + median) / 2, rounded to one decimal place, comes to 8.9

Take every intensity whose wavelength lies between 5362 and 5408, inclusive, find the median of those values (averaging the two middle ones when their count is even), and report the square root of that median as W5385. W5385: 3.99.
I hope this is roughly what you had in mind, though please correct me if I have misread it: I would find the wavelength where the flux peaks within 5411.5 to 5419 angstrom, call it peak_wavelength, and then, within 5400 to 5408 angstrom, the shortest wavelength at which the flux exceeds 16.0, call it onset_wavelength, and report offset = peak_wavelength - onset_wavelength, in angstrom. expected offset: 11.2 angstrom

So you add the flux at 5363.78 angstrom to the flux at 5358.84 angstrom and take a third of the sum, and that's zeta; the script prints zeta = 11.20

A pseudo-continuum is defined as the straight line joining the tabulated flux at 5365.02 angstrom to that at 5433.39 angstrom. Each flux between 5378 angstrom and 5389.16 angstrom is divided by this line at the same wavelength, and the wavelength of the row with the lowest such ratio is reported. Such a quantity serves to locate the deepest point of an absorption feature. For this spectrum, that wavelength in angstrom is 5383.58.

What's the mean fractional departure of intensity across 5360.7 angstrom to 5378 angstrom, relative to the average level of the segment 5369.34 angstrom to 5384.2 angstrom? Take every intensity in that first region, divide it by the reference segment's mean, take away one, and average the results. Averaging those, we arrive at 0.022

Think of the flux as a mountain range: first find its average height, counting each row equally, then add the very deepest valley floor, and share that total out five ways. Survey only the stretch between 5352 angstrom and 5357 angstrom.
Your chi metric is 6.7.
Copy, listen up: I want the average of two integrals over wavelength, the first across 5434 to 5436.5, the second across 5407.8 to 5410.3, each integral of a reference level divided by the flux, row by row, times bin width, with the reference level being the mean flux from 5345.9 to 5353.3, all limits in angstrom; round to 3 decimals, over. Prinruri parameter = 2.691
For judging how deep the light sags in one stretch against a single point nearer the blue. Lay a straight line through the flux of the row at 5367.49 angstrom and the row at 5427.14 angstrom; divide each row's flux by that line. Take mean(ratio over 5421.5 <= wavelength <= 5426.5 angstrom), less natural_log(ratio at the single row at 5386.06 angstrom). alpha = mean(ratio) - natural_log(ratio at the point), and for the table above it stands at 0.78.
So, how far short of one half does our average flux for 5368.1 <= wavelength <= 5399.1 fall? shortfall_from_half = -15.4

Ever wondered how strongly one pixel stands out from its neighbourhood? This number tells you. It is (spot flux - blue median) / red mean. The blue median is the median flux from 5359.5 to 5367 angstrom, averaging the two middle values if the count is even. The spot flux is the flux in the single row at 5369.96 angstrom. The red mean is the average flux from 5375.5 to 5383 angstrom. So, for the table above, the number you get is -0.21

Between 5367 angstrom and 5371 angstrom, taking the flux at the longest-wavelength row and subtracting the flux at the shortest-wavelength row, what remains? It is -1.6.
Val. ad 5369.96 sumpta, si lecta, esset 13.59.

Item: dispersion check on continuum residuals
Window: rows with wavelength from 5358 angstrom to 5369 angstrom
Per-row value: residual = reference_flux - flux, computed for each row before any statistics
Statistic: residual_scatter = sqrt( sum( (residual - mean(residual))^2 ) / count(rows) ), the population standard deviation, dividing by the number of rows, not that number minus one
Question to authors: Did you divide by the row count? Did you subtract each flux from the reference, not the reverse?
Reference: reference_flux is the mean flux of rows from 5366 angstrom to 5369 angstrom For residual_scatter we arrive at 1.0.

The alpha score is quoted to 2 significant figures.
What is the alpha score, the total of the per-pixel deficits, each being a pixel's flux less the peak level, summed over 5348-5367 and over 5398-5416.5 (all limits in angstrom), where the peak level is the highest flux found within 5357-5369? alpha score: -63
